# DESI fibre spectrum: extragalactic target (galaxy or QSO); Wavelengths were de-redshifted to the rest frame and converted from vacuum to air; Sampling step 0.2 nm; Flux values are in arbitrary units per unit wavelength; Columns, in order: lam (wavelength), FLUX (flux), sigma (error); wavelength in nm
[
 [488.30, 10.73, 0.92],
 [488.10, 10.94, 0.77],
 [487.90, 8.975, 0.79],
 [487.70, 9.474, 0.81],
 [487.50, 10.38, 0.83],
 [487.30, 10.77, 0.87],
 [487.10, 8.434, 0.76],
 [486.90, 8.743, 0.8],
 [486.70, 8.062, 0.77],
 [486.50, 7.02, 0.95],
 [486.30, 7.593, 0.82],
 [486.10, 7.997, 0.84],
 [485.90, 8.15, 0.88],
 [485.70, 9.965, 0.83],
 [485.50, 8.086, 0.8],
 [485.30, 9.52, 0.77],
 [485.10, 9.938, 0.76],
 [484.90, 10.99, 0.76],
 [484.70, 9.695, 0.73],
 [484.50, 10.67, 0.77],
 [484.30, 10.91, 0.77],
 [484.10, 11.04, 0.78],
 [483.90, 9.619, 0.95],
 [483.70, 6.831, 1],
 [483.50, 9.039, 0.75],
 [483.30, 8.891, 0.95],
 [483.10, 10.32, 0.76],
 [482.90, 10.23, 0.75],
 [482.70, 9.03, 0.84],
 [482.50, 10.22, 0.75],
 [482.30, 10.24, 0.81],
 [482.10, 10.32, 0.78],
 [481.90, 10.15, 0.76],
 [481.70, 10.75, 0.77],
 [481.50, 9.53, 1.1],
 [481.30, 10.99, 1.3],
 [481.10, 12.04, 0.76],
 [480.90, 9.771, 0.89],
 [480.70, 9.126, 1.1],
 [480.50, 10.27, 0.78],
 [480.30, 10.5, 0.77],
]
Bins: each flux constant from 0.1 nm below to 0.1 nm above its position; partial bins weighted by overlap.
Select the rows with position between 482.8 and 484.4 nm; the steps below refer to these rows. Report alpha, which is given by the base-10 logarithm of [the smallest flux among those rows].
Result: 0.834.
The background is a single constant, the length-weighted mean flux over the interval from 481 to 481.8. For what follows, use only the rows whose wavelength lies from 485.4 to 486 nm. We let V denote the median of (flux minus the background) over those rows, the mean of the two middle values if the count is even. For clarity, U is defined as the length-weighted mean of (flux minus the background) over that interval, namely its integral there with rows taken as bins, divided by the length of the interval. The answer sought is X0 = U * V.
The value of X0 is 5.6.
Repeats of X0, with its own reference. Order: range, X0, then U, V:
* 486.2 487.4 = 6.2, -2.4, -2.6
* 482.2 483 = 0.5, -0.9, -0.6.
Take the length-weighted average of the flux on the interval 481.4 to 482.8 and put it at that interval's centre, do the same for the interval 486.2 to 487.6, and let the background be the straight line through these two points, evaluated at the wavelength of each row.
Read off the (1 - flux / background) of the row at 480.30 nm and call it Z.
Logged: 0.00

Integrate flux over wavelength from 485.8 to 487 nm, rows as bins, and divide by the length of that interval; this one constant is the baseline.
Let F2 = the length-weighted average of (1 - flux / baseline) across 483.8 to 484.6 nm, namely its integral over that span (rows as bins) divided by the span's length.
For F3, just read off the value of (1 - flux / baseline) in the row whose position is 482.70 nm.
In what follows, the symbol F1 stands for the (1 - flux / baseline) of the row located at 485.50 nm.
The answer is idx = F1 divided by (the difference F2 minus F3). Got 0.1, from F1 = -0.02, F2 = -0.33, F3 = -0.14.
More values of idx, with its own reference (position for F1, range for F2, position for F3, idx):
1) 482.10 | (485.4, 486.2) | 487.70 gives -2.6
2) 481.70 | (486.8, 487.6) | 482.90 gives -4.4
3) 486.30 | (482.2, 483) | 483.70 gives -0.1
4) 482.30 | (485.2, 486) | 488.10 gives -1.2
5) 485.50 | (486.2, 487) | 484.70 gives -0.1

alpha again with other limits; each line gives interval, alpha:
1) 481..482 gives 0.979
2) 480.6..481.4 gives 0.960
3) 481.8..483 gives 0.956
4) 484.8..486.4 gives 0.880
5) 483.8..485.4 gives 0.979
